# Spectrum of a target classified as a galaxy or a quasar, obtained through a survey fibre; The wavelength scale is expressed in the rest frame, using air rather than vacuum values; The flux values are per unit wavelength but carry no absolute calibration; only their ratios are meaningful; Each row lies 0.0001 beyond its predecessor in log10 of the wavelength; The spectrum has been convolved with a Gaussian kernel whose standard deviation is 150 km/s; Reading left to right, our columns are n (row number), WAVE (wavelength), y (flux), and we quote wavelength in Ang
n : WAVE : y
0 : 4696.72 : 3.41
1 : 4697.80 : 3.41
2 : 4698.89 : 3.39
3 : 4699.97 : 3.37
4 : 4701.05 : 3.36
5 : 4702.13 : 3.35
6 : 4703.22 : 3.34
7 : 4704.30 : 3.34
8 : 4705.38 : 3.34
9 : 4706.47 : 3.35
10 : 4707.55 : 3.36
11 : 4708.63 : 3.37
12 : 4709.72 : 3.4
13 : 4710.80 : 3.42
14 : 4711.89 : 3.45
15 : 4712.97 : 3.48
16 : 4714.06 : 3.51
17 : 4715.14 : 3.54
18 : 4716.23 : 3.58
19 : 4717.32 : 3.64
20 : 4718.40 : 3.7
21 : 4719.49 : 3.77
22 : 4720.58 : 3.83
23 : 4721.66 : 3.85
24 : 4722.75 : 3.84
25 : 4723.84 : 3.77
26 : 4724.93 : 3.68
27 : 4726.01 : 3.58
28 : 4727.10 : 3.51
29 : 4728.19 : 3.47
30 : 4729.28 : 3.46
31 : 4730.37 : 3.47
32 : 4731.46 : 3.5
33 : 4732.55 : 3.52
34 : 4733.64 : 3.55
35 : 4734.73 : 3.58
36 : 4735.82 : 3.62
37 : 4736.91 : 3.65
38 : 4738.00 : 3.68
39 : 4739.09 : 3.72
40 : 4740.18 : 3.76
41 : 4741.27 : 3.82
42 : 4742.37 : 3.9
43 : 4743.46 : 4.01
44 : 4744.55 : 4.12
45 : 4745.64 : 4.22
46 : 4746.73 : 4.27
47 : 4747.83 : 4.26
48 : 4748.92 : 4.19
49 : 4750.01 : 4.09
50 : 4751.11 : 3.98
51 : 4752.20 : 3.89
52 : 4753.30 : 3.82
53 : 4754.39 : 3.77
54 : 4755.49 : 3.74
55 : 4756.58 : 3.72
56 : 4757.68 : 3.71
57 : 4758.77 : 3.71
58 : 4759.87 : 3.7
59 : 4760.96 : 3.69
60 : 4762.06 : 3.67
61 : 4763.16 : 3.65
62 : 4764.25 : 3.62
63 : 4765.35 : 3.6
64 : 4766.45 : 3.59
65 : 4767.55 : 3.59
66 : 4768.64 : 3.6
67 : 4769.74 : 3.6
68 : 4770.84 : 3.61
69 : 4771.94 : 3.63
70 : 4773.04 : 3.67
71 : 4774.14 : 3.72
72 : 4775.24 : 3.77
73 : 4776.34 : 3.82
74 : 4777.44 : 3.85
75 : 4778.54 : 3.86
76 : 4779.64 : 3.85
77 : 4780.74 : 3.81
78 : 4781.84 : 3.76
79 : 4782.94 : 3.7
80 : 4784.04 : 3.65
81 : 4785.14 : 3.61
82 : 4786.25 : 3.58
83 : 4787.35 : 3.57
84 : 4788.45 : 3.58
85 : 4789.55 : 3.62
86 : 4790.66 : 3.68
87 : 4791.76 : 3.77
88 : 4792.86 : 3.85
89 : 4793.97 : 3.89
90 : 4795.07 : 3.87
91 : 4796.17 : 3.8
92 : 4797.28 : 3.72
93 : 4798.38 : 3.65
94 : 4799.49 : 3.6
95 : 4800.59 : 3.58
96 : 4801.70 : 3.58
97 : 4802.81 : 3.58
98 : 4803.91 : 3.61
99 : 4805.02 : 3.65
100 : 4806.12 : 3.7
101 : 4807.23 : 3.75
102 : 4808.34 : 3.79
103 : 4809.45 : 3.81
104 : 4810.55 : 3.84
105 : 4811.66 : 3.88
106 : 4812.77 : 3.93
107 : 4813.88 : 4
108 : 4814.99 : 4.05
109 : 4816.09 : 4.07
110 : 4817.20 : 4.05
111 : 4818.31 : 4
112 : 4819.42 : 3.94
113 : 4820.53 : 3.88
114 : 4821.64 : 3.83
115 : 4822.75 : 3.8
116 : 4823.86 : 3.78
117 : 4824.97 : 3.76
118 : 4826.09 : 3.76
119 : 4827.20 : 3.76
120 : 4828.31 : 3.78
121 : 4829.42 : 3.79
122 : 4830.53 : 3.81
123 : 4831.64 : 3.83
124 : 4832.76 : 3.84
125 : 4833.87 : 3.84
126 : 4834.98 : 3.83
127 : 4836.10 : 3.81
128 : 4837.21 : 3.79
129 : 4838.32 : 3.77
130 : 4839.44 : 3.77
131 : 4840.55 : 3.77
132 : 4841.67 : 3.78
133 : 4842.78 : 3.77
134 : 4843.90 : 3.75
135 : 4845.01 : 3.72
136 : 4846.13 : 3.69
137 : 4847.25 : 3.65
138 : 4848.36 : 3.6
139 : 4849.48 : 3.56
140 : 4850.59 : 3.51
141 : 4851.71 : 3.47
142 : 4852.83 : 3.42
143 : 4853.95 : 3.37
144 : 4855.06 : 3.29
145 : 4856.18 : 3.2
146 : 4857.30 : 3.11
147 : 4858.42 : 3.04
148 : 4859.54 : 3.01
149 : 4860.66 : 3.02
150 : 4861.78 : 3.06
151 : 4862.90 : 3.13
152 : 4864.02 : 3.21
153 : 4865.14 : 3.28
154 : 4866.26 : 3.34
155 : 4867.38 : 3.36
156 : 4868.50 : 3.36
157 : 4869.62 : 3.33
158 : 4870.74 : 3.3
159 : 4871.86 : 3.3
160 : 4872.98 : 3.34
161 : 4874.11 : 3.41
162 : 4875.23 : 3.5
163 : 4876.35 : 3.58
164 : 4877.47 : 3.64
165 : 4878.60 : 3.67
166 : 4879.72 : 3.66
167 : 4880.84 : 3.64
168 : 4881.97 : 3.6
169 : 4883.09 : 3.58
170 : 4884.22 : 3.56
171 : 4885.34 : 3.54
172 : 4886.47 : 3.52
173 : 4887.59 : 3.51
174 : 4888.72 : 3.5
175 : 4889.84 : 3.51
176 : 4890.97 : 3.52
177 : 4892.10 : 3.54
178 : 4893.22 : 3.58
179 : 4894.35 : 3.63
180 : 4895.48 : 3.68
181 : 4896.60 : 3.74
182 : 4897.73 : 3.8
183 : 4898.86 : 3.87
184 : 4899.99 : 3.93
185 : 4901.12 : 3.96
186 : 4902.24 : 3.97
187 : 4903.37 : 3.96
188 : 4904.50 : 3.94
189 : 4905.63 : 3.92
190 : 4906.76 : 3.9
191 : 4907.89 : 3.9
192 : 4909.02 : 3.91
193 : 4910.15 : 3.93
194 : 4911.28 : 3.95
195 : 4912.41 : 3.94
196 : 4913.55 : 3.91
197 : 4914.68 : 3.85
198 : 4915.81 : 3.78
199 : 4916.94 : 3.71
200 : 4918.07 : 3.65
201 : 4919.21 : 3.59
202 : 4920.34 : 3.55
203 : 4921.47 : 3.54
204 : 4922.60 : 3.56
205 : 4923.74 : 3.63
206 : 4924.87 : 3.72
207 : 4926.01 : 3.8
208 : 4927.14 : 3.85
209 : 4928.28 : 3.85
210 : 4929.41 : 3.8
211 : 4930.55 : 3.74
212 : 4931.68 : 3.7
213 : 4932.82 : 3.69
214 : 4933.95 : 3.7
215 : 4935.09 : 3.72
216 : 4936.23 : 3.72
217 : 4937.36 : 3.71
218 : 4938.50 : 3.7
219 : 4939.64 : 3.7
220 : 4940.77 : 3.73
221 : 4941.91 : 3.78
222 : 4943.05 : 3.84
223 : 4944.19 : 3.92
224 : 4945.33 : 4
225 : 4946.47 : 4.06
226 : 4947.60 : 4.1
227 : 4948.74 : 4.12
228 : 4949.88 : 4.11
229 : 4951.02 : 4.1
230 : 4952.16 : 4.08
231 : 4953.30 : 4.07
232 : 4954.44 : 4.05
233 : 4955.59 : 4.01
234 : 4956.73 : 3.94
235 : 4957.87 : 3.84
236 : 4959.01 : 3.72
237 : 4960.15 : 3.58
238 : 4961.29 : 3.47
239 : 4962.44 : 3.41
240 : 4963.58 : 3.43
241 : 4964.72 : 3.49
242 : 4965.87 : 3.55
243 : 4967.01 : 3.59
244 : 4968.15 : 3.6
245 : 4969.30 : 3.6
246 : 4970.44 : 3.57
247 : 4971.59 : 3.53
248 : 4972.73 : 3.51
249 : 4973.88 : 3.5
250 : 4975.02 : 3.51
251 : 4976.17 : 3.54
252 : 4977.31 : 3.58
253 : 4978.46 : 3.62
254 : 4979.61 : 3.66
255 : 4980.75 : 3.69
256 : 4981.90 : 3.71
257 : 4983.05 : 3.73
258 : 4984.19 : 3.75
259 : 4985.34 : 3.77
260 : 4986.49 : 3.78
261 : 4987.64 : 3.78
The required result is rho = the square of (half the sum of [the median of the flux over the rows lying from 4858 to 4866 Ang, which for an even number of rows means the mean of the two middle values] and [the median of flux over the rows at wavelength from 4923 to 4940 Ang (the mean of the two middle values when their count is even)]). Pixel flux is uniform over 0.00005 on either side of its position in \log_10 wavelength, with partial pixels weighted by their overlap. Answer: 11.5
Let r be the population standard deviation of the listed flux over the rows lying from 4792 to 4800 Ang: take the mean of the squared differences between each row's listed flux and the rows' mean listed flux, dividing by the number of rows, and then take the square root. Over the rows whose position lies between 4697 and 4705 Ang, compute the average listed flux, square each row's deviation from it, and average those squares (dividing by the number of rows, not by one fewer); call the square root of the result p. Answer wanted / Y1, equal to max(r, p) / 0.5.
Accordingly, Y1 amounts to 0.21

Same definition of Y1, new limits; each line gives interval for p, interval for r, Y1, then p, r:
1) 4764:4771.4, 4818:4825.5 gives 0.16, 0.010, 0.08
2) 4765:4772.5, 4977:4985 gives 0.11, 0.013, 0.06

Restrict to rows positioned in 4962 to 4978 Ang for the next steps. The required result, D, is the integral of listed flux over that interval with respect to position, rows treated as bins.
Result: 56.5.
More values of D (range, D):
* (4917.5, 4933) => 57.2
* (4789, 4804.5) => 57.3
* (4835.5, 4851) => 57.5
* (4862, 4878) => 53.7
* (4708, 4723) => 53.9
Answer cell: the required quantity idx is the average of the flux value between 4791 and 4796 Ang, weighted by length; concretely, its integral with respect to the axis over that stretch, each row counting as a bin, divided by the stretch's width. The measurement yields 3.8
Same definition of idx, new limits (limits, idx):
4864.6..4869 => 3.3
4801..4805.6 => 3.6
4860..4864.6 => 3.1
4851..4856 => 3.4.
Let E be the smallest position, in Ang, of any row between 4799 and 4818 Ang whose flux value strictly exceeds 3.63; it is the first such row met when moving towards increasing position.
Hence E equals 4805.02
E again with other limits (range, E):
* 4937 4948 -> 4937.36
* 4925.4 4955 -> 4926.01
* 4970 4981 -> 4979.61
